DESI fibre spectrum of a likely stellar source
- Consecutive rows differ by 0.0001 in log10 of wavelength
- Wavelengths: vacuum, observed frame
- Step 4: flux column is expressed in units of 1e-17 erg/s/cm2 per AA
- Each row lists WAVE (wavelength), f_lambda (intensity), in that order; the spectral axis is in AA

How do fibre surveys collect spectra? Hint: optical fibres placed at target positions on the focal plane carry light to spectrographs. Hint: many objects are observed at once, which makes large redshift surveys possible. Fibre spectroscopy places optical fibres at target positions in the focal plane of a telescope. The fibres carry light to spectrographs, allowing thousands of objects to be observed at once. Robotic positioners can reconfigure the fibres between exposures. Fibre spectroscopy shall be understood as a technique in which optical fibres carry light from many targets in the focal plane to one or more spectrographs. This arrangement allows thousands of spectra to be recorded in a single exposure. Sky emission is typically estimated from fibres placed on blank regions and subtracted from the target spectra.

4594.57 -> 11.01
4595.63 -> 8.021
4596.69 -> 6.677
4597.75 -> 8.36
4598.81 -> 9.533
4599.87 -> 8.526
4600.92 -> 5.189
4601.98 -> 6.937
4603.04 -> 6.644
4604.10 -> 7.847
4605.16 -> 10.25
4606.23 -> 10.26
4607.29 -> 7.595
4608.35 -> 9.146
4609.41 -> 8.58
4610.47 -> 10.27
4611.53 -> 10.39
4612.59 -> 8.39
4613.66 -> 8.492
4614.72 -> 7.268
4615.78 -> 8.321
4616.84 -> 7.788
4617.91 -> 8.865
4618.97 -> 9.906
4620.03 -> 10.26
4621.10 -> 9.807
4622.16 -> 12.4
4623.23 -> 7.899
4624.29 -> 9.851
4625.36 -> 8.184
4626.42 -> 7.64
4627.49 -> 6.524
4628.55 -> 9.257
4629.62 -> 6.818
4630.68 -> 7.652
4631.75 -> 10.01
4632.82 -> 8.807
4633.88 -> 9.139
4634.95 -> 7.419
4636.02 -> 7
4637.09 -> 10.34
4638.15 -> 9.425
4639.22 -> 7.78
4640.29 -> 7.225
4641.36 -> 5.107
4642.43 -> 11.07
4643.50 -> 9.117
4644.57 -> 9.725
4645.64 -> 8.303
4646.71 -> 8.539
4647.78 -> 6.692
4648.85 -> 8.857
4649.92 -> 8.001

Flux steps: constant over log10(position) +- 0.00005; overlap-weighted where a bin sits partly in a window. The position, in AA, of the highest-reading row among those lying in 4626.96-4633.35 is 4631.75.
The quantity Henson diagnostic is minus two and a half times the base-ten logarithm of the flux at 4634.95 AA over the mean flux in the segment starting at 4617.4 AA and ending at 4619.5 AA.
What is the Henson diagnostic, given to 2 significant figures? 0.26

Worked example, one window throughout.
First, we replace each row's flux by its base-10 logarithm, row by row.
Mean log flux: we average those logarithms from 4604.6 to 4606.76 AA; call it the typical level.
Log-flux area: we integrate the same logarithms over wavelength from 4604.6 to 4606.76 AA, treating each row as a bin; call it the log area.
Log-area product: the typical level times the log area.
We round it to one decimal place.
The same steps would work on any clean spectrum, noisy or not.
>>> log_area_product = 2.2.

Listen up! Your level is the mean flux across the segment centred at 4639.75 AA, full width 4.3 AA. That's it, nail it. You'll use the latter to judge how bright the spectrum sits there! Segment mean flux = 7.4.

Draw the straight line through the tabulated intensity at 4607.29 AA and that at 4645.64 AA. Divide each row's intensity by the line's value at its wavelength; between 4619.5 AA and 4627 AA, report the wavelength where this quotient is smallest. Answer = 4626.42 AA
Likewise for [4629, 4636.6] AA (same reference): 4629.62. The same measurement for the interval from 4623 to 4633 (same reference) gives 4627.49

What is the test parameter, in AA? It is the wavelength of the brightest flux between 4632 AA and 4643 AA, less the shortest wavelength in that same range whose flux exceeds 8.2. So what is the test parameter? 9.6 AA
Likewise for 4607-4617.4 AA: 3.2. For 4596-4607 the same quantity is 8.5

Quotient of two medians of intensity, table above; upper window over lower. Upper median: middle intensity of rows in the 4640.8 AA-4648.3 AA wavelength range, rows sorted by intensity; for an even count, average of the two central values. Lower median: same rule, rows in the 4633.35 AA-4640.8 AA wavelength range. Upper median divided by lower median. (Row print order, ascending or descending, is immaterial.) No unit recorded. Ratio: 1.10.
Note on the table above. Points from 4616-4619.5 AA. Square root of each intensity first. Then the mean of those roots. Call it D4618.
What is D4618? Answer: 2.97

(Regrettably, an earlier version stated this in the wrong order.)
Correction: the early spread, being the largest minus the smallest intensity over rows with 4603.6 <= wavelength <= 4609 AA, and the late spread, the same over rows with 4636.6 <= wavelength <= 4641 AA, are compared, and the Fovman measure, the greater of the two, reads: 3.1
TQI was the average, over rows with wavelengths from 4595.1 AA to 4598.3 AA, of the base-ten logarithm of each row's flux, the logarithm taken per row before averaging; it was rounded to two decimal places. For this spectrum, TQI 0.88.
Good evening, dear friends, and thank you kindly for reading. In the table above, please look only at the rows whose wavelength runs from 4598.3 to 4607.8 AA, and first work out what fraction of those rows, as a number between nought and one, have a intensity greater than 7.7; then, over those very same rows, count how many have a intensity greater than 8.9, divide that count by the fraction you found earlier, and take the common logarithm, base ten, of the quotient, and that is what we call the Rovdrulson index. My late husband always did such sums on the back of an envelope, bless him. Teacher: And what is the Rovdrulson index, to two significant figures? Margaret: 0.73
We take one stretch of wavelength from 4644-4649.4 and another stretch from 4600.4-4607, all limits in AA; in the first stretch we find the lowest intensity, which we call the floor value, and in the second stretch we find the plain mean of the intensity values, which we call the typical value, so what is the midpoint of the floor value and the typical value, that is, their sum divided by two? 7.3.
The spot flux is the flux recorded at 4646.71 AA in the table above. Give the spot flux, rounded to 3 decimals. 8.539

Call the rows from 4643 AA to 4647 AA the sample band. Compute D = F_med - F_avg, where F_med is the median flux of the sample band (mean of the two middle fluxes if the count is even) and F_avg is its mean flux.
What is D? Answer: -0.1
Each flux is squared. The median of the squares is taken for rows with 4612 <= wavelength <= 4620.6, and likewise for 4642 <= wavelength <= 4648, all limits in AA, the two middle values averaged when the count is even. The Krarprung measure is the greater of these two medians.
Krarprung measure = 78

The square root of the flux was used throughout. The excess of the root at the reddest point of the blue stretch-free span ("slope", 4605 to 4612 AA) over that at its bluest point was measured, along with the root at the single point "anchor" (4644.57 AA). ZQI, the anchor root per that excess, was 143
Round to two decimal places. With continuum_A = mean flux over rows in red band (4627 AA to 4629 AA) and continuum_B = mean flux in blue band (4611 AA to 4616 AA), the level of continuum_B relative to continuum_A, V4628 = 1.09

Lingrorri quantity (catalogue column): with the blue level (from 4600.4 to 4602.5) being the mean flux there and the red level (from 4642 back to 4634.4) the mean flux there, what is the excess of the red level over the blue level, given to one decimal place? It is 1.7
